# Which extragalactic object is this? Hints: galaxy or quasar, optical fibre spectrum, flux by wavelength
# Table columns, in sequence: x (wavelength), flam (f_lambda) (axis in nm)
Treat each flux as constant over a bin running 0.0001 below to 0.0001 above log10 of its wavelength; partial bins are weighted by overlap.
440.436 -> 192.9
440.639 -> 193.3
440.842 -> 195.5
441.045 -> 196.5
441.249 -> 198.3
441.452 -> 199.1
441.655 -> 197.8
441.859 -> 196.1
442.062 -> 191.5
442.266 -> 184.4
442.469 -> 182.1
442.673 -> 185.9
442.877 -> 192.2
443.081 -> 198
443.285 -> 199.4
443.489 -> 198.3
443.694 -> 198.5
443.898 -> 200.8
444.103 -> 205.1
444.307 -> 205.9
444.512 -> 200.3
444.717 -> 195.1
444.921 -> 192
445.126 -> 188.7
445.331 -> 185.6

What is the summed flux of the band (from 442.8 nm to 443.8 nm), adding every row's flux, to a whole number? 986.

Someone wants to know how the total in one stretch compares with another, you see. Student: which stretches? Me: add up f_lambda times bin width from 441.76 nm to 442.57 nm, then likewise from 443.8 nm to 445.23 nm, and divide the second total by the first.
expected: 1.9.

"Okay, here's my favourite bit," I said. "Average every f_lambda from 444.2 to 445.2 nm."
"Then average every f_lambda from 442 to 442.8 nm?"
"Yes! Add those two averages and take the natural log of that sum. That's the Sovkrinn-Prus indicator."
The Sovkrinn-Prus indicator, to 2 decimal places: 5.95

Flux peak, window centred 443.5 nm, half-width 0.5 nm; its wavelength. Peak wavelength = 443.898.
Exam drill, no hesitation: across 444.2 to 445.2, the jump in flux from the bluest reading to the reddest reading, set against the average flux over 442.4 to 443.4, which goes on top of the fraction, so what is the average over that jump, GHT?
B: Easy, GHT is -11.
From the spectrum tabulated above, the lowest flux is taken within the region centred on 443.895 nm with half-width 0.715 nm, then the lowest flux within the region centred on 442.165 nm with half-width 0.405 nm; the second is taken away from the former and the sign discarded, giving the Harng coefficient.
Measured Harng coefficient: 16.2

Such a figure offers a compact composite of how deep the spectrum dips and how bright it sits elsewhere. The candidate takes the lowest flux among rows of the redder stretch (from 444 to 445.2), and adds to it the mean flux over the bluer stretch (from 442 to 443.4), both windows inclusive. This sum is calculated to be 379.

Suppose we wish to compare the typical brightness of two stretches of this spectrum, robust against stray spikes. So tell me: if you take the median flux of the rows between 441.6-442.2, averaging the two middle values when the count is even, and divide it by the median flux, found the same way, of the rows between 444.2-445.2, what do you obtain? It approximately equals 1.01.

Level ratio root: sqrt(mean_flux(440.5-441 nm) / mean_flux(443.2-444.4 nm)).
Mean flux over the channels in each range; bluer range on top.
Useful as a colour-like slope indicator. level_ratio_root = 0.98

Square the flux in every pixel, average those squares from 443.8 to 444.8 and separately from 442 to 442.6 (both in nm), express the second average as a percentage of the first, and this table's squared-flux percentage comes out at 85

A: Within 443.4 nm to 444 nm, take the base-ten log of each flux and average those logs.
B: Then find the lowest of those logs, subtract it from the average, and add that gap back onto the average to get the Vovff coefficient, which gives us 2.30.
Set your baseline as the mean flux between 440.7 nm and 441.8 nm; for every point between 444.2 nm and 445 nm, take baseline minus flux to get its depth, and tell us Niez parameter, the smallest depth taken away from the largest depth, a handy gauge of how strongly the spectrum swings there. 13.9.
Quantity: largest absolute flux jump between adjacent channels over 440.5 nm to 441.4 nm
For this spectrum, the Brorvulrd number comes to 2.2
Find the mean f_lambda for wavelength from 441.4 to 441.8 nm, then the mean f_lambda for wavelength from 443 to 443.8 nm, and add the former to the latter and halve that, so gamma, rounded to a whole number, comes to 198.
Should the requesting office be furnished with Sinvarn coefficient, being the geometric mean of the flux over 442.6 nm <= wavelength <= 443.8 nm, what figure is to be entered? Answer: 195.3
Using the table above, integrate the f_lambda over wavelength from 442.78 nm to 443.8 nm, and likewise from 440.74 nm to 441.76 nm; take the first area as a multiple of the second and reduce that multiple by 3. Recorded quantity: -2.00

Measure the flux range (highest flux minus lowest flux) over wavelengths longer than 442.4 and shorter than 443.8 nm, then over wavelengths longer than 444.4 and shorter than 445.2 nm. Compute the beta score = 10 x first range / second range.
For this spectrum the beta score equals 15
